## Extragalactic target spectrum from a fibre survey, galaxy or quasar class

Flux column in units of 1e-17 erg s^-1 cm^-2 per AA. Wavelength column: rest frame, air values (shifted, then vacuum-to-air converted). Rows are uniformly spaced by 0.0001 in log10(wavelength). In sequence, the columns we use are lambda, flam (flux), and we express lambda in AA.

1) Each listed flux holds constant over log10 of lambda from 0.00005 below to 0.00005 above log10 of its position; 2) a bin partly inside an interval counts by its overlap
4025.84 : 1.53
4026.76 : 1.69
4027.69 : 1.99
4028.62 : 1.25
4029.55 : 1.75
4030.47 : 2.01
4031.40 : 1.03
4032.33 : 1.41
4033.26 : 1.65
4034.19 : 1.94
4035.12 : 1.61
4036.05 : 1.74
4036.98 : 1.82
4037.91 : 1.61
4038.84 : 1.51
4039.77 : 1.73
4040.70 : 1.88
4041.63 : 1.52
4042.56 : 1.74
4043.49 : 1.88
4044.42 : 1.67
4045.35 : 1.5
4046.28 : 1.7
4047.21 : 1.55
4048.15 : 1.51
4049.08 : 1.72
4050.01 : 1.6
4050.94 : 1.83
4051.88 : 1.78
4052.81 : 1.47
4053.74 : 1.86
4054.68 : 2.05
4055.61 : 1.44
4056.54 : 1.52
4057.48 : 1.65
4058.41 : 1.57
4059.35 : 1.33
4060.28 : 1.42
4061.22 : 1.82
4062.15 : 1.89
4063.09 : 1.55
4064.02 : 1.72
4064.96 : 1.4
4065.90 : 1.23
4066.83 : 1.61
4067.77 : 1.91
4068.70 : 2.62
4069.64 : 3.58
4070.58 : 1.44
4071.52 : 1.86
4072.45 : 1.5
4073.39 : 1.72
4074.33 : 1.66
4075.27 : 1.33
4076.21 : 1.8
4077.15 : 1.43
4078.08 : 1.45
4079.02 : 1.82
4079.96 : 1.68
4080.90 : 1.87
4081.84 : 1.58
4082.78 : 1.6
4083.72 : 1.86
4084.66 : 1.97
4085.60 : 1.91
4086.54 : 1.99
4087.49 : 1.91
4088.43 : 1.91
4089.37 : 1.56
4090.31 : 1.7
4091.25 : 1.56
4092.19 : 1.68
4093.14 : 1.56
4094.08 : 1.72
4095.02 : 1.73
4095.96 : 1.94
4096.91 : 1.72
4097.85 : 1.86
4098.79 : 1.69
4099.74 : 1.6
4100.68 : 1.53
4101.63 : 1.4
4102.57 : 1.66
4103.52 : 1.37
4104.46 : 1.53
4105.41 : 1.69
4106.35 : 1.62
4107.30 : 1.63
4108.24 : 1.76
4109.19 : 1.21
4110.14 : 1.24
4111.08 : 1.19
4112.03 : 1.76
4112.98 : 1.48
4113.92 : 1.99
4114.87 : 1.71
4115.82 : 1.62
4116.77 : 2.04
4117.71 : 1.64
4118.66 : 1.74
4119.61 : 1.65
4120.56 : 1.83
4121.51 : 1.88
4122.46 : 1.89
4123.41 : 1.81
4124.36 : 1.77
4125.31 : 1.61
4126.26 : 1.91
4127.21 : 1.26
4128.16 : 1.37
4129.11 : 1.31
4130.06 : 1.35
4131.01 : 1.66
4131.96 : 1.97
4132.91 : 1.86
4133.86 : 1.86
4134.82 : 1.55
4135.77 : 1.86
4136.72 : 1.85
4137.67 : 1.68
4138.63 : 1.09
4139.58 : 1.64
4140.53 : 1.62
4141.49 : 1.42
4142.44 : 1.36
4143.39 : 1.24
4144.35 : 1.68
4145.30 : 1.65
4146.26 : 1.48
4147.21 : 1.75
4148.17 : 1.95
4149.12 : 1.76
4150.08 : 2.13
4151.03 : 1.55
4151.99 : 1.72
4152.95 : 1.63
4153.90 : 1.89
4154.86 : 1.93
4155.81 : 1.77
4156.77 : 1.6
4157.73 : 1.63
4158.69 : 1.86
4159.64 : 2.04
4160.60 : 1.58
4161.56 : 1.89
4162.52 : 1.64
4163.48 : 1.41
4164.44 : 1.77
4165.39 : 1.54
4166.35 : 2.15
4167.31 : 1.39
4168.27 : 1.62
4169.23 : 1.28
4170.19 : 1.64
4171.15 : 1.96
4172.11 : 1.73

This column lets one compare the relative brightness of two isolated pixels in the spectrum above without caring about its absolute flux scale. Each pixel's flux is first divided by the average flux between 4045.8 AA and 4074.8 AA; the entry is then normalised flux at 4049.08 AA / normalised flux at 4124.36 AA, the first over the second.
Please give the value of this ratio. 0.97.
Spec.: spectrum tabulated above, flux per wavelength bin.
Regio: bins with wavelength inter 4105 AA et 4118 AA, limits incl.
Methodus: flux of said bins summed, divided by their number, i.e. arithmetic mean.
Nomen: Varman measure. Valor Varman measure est 1.61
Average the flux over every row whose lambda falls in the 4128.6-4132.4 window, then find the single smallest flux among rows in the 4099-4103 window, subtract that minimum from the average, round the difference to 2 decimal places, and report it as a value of 0.17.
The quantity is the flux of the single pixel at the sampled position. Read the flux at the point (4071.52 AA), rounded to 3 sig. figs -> 1.86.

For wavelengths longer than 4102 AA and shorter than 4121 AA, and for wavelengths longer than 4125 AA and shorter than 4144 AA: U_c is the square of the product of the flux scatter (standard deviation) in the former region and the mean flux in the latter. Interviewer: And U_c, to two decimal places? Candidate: 0.13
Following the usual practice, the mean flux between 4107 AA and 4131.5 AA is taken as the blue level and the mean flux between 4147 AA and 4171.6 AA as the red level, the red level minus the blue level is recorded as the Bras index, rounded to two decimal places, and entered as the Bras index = 0.11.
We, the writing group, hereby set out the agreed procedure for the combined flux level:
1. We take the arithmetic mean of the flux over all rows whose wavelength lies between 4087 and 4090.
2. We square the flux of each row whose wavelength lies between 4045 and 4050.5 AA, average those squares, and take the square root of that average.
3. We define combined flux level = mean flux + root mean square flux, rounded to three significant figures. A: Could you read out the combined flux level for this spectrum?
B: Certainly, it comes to 3.39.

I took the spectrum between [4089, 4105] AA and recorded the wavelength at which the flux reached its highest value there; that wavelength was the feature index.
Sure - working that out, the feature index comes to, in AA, 4095.96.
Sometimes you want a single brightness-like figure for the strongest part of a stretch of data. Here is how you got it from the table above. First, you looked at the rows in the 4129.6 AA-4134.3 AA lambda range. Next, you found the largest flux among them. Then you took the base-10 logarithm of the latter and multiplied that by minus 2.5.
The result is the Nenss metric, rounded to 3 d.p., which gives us -0.736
